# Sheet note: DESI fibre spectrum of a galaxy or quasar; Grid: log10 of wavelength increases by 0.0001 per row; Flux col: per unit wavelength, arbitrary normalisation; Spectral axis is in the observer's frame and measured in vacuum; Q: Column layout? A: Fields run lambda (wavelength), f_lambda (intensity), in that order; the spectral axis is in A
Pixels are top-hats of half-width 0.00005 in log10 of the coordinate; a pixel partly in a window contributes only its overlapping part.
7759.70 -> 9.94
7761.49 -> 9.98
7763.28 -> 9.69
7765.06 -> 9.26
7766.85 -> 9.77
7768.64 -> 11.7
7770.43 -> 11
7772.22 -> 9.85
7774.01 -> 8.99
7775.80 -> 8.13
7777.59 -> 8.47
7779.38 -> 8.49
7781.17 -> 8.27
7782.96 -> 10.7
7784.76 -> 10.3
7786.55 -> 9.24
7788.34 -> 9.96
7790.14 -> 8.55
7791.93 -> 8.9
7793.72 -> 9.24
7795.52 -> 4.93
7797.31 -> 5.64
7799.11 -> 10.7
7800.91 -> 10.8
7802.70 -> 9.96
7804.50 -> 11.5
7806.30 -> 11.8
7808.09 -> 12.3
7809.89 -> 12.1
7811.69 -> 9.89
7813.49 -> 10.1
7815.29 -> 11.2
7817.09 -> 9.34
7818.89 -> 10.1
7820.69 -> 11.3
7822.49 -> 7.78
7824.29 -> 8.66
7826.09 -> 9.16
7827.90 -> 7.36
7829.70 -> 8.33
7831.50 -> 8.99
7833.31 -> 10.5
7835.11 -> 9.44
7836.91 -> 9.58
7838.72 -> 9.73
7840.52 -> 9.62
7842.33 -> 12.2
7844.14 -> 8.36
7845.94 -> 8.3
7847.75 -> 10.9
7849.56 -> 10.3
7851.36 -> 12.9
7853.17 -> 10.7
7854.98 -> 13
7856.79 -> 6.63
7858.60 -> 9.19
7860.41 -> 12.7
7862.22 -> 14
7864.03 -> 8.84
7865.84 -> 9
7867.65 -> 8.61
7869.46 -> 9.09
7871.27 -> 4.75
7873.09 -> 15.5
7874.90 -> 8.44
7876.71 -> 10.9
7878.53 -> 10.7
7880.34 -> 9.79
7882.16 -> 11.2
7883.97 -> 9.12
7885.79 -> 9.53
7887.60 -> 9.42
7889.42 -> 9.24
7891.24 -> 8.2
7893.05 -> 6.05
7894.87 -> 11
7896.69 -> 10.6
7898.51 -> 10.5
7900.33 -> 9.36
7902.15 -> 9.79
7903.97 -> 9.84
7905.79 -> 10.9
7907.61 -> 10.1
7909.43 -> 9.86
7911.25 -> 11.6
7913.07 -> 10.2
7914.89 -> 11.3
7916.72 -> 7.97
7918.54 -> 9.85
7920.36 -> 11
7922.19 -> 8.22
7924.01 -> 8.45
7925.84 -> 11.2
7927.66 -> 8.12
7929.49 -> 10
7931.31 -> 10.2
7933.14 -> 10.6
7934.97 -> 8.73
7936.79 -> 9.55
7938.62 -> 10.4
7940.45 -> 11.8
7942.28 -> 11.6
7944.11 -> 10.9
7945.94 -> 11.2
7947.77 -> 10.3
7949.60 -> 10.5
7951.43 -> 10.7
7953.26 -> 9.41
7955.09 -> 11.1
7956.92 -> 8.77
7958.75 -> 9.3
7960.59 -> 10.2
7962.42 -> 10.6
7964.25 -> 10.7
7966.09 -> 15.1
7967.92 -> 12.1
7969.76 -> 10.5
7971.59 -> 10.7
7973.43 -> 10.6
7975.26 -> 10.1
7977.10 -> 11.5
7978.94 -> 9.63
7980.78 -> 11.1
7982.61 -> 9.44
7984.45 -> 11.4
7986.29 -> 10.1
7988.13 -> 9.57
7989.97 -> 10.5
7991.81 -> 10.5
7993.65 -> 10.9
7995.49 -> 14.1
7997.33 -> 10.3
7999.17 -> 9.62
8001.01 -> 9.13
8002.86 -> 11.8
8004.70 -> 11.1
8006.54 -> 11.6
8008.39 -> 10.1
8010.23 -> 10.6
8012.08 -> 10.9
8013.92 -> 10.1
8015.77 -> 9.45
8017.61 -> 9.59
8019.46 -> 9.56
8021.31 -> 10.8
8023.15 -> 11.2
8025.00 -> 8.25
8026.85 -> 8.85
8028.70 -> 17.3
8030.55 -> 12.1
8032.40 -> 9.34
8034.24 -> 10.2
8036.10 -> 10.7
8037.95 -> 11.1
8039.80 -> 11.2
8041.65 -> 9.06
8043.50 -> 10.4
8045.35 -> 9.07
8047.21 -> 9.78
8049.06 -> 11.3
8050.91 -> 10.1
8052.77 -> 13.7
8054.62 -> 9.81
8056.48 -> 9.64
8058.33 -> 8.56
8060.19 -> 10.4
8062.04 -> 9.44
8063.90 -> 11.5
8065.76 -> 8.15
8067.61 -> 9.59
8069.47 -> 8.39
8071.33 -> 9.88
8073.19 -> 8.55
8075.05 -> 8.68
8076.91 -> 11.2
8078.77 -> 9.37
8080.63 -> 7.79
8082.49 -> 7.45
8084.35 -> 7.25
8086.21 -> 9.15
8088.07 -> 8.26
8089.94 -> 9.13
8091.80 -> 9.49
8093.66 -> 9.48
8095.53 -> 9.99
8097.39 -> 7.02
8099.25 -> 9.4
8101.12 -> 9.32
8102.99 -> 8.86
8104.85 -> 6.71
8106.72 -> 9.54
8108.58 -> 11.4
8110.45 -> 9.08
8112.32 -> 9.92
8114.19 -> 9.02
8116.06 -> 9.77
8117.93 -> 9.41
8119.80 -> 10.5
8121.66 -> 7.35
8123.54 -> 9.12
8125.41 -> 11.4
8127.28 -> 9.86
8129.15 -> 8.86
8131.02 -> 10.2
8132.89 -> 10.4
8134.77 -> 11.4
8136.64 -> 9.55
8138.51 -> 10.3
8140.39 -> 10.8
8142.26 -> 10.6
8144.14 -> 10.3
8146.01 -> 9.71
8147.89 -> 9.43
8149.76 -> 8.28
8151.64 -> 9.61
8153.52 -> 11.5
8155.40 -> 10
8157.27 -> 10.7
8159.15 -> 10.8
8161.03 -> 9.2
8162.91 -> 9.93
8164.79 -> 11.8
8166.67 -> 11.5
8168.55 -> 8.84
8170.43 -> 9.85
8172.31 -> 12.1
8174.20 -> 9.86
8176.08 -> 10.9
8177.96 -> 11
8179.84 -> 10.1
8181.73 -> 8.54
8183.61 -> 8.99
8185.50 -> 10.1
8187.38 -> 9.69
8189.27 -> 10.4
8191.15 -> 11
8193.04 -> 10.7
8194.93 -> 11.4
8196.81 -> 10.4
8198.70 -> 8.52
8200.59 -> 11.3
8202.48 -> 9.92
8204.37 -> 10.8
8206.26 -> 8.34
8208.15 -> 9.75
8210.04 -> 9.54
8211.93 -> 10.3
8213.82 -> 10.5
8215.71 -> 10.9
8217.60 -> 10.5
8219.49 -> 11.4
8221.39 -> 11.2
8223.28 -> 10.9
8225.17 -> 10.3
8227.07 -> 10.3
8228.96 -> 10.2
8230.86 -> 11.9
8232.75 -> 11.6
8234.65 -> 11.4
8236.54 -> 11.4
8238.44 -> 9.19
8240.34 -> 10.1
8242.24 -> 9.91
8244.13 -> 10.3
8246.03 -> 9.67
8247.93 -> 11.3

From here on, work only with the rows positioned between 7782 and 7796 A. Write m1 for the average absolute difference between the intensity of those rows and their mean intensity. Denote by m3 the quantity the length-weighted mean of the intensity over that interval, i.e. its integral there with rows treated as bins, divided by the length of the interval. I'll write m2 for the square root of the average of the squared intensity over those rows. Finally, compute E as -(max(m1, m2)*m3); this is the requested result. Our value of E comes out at -83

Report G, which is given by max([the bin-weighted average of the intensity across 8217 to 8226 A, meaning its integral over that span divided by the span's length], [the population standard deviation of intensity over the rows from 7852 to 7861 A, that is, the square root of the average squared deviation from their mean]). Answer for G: 10.9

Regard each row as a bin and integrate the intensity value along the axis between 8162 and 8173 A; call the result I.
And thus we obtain 117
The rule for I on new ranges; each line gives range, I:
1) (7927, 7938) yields 105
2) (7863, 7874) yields 103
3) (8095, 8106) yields 94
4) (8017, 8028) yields 108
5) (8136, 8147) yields 112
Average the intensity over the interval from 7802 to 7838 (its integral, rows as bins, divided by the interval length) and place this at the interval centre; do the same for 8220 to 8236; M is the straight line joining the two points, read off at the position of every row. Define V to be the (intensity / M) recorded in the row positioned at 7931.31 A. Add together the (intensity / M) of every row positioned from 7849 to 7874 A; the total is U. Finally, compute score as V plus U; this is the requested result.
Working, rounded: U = 14.4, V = 1.00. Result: 15.4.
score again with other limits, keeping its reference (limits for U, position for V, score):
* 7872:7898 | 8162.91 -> 14.7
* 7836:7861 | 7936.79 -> 15.3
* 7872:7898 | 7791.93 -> 14.7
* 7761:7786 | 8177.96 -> 14.7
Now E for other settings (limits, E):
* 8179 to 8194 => -99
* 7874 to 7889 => -98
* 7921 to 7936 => -90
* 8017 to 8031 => -123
